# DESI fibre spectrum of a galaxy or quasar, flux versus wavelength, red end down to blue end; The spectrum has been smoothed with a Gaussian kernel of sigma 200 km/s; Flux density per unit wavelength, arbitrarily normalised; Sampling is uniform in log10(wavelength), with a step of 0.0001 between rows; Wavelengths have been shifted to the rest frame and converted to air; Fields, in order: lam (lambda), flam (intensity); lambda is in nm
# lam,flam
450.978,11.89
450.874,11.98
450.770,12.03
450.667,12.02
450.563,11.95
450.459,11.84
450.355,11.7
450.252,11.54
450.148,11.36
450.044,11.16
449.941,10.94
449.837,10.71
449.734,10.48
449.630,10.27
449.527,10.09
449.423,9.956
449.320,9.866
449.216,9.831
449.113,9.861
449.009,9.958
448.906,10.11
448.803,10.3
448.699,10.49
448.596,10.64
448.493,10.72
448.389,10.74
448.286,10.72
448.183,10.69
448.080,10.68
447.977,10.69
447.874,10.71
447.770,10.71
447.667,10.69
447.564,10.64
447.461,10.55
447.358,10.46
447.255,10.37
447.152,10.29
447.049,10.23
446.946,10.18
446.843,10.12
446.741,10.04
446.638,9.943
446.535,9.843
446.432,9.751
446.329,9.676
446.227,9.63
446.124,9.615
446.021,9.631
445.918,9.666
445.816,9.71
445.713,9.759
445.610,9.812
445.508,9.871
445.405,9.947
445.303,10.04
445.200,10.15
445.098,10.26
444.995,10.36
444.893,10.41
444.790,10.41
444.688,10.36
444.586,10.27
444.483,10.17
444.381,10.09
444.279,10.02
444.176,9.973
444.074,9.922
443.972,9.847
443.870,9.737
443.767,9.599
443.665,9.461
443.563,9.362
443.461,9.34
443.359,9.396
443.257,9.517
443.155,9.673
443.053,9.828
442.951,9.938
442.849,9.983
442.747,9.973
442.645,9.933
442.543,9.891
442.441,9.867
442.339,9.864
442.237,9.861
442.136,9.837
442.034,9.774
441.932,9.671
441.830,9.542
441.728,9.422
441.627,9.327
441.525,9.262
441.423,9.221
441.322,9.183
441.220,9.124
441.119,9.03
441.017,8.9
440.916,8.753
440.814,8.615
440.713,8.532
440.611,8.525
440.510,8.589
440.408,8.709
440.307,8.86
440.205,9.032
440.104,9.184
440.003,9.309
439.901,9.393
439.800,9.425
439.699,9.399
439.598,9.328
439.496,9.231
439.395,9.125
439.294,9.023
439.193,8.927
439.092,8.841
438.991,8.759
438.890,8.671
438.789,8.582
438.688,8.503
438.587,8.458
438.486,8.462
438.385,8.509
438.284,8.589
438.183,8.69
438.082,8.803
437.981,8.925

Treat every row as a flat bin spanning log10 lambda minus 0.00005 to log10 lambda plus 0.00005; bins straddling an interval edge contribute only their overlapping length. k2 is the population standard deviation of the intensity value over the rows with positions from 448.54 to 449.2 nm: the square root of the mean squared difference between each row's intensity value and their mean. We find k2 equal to 0.28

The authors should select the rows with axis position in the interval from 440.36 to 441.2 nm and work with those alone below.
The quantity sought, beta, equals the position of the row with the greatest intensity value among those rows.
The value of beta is 441.119 nm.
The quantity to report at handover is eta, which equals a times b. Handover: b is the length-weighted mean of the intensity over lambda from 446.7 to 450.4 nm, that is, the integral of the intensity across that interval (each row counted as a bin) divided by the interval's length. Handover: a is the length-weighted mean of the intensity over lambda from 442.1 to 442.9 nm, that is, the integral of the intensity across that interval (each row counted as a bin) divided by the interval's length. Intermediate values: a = 9.9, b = 10.5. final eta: 104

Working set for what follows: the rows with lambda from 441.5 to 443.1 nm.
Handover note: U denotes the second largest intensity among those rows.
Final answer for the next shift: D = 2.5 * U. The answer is 24.9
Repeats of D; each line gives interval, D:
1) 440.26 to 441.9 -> 23.6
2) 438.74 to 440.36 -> 23.5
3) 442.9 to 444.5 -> 25.2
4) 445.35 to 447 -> 25.3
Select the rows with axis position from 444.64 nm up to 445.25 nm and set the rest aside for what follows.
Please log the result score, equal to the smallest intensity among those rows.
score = 10.15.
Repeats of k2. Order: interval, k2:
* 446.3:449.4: 0.35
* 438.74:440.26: 0.27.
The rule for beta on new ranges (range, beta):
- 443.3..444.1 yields 444.074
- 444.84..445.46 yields 444.893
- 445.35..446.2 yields 445.405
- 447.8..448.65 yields 448.389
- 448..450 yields 449.941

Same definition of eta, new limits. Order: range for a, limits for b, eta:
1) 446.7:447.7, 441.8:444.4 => 101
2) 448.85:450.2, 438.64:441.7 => 93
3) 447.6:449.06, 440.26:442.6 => 98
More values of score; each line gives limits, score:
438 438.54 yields 8.462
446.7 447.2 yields 10.04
